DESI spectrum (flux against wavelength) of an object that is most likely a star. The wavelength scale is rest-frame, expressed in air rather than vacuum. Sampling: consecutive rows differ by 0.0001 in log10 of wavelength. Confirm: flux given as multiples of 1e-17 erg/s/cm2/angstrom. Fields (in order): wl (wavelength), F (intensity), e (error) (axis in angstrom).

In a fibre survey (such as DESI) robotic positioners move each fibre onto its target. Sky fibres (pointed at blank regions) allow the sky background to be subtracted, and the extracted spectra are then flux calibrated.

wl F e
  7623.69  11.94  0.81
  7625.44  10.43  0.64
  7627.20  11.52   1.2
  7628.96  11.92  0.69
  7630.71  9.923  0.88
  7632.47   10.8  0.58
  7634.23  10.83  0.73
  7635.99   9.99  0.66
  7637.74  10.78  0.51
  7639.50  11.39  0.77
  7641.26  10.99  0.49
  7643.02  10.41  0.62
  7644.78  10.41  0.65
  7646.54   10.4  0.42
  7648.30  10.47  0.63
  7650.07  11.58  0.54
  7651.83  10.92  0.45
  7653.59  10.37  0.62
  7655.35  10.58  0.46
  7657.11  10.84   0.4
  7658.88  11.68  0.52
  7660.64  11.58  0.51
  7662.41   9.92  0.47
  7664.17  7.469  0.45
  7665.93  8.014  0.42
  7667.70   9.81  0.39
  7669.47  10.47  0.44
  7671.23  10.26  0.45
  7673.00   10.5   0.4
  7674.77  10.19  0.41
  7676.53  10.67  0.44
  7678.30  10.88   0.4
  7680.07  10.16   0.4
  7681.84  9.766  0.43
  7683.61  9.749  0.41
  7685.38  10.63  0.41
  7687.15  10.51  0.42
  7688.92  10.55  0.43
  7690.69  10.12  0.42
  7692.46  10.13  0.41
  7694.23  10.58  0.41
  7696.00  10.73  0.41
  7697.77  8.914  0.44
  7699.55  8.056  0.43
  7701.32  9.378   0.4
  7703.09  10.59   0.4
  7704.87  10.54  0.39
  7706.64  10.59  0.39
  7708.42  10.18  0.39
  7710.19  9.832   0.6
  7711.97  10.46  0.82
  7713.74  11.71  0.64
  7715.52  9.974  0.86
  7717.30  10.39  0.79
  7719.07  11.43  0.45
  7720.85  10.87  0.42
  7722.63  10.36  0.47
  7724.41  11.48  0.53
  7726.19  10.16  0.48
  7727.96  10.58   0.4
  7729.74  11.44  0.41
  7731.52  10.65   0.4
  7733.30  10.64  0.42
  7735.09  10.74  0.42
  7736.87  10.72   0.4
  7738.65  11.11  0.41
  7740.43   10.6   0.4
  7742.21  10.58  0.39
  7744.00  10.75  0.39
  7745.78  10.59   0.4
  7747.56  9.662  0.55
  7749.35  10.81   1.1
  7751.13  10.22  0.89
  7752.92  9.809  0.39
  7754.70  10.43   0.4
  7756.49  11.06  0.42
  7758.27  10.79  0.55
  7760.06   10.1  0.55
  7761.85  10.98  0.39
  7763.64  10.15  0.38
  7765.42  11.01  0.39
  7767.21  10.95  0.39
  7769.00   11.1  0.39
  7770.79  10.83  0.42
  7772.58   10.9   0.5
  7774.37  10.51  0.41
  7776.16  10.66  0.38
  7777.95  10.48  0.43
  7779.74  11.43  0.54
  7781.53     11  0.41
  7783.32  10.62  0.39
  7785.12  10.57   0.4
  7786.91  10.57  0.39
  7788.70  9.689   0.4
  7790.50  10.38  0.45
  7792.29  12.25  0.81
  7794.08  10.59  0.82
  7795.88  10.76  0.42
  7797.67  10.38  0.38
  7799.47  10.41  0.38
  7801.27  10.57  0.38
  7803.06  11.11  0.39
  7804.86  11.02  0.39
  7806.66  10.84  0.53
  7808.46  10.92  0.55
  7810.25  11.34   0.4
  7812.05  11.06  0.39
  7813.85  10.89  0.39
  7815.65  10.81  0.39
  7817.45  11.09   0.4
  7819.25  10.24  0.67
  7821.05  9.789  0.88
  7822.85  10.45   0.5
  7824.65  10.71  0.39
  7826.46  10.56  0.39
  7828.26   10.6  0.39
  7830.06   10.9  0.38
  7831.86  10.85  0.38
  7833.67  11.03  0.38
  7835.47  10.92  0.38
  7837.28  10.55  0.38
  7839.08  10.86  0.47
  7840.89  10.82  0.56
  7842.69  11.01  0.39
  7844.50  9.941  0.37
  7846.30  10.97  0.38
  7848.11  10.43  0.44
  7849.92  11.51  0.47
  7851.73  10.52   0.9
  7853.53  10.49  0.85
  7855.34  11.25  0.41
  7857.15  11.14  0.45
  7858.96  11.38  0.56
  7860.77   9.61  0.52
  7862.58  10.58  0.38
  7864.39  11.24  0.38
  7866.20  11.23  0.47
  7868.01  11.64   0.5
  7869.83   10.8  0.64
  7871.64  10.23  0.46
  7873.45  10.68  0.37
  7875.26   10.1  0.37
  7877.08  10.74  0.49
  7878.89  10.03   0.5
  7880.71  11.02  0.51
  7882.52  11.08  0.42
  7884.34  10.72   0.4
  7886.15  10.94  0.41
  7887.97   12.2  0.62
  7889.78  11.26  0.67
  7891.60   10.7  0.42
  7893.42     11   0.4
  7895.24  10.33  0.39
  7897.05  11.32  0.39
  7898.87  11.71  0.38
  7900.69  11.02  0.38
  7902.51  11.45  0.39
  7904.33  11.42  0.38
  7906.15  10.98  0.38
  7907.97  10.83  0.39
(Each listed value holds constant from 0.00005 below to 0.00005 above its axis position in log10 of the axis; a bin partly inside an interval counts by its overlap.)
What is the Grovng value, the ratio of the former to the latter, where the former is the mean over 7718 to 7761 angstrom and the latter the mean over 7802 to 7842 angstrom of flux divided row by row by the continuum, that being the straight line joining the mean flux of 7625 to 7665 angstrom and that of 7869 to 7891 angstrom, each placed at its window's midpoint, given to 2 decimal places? 0.99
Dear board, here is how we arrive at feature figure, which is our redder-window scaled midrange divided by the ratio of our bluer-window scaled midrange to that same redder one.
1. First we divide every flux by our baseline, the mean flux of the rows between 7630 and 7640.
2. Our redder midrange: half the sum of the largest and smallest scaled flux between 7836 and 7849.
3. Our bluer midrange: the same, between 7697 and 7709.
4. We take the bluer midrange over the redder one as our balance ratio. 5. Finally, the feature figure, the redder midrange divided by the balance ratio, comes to 1.11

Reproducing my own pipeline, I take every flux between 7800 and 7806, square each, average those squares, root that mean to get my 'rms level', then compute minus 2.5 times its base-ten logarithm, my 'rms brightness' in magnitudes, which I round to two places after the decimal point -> -2.59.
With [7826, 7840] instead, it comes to -2.58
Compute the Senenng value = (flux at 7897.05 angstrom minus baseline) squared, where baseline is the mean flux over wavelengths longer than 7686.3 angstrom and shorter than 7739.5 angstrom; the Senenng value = 0.76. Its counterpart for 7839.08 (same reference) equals 0.17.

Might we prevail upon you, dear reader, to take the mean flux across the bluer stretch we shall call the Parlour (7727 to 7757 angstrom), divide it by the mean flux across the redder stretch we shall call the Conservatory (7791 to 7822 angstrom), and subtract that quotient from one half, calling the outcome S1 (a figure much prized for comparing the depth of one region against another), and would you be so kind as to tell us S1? -0.480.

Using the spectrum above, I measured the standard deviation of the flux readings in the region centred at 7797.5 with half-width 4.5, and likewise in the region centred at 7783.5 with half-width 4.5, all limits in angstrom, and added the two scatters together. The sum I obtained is 0.5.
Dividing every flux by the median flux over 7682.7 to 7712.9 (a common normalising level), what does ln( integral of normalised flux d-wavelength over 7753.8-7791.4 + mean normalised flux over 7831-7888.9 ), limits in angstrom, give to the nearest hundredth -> 3.67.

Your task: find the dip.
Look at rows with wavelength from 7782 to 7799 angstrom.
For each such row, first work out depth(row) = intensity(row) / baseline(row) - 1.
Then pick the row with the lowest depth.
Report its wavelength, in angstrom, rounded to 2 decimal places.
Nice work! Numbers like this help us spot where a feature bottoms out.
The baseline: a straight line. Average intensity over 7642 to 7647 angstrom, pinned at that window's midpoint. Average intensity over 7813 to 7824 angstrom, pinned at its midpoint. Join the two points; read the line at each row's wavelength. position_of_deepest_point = 7788.70 angstrom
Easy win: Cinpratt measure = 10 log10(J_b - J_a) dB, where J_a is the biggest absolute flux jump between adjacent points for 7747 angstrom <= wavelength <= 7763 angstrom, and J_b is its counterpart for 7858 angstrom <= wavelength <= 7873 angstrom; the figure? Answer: -2.06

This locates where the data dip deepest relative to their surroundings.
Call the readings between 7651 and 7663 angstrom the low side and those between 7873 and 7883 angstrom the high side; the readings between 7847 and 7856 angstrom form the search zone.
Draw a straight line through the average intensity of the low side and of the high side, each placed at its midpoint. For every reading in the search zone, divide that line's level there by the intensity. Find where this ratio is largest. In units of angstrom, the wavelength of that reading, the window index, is 7848.11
